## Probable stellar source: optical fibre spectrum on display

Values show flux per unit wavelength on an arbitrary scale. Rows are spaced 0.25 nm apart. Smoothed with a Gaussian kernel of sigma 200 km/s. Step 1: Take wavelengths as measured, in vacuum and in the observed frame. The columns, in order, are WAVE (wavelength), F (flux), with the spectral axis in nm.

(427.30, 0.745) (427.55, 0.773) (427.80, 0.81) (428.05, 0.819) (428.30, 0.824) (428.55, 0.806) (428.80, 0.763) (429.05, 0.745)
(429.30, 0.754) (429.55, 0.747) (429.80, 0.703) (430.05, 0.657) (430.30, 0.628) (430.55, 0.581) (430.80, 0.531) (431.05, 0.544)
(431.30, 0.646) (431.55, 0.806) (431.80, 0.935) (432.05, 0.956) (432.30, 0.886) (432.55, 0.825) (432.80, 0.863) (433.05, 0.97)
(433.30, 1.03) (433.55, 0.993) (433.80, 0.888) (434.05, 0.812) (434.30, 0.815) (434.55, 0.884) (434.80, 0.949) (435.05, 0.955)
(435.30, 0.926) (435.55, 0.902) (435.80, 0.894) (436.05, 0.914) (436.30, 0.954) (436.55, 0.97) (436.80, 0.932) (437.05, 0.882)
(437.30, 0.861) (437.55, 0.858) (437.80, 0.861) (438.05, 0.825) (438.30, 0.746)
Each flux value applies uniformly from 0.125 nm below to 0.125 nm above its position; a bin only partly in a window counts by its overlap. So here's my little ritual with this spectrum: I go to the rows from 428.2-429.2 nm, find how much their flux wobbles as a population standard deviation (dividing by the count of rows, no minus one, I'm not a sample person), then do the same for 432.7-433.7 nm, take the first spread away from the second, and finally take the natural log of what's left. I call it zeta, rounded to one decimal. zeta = -3.5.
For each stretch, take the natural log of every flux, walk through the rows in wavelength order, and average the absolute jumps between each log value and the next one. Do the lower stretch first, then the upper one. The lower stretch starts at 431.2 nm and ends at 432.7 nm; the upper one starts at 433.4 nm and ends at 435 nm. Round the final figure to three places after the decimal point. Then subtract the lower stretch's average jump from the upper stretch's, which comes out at -0.036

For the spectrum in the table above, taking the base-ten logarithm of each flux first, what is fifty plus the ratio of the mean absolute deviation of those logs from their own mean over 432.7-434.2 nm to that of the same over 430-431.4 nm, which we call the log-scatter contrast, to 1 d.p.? 51.0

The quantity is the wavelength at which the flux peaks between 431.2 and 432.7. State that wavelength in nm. 432.05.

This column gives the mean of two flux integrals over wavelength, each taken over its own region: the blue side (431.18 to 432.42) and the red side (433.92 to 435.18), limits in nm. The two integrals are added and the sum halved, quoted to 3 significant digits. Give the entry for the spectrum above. 1.08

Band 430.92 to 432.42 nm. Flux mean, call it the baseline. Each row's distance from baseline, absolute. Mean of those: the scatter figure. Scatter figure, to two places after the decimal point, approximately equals 0.13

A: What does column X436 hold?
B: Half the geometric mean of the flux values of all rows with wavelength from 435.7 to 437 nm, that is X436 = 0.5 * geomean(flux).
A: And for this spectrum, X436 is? 0.47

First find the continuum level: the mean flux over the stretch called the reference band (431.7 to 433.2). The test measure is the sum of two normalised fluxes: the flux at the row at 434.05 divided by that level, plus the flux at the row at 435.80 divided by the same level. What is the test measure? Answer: 1.88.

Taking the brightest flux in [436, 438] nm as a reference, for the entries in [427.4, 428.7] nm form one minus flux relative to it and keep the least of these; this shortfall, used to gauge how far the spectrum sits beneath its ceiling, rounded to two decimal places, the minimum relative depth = 0.15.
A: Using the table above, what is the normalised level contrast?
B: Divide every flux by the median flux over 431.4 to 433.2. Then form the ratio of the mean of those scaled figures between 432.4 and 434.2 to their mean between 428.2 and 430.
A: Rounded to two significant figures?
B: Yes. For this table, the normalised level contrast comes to 1.2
